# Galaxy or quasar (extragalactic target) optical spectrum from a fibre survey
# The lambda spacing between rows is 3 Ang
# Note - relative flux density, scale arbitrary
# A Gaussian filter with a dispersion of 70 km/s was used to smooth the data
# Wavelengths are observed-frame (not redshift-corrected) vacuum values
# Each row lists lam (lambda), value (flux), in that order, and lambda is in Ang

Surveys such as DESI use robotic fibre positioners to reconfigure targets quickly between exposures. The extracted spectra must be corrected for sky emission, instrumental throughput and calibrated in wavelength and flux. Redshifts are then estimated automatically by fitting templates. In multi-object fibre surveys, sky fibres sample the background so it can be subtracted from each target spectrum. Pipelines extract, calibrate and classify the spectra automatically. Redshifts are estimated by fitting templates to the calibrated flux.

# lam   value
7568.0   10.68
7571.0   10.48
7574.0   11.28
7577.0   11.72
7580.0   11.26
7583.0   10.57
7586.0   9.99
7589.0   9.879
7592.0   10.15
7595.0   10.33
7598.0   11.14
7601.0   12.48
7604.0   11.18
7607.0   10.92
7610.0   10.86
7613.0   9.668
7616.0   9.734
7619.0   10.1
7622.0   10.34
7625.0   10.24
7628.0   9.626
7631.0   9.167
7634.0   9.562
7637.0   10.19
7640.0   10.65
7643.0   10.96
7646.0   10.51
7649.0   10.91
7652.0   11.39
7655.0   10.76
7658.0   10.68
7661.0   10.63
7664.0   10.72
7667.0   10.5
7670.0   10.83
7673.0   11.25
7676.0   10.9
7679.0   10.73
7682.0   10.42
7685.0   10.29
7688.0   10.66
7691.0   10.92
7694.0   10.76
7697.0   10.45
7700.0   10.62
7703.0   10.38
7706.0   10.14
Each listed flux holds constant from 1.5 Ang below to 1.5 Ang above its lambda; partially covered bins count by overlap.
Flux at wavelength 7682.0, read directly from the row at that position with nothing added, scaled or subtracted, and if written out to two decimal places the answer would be 10.42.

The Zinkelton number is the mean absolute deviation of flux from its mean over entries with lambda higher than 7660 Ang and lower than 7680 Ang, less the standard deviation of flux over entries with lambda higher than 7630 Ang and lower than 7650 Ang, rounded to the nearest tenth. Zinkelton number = -0.5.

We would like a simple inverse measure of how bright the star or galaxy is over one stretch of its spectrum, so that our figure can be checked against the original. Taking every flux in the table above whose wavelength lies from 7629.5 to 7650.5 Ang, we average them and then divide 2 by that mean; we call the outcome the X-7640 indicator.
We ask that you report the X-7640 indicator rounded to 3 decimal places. 0.195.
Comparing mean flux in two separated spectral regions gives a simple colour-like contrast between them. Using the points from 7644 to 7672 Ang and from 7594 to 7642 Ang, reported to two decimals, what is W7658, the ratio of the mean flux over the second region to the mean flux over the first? 0.96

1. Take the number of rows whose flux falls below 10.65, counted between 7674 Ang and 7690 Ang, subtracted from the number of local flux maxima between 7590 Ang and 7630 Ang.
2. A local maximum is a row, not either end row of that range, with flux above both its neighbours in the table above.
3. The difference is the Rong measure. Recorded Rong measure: 0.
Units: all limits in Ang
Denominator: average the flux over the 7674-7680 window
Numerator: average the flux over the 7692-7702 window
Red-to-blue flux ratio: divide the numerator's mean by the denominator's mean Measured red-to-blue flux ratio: 0.98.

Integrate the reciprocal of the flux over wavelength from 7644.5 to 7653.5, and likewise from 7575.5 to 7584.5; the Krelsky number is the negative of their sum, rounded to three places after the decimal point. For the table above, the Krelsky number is -1.630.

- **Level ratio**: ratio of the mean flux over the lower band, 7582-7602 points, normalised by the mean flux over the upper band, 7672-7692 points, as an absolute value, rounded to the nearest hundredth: 0.99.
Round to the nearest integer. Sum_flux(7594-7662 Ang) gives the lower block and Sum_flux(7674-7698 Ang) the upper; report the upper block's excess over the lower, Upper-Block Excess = -157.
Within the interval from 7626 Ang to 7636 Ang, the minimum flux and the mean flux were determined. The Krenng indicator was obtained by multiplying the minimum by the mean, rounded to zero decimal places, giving 87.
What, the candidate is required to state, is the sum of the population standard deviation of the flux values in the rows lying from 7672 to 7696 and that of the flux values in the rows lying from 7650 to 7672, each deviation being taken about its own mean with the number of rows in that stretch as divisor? 0.54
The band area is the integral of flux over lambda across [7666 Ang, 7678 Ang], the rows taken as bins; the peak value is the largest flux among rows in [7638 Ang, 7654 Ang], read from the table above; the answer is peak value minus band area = -119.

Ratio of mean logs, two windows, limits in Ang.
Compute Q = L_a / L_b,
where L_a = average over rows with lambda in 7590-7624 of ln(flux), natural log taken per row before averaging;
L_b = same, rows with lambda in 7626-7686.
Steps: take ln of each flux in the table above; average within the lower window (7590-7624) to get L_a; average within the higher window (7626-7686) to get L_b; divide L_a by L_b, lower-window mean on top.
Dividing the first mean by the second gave 1.00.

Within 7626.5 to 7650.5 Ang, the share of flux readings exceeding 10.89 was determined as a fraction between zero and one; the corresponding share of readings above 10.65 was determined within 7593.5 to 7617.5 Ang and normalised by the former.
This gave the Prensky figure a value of 2.50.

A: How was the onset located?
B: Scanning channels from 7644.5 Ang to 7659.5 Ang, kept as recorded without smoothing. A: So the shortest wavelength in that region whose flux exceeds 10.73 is 7649.0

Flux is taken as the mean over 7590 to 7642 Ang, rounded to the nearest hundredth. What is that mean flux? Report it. 10.37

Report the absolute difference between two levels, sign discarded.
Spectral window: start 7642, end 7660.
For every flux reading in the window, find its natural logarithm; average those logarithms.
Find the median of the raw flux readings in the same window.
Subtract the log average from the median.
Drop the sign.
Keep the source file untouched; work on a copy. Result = 8.45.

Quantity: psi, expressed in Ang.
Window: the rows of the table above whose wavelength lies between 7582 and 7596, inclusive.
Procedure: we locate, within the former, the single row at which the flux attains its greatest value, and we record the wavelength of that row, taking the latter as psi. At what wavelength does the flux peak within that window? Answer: 7583.0 Ang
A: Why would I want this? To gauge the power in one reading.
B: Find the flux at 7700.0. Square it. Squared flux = 113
